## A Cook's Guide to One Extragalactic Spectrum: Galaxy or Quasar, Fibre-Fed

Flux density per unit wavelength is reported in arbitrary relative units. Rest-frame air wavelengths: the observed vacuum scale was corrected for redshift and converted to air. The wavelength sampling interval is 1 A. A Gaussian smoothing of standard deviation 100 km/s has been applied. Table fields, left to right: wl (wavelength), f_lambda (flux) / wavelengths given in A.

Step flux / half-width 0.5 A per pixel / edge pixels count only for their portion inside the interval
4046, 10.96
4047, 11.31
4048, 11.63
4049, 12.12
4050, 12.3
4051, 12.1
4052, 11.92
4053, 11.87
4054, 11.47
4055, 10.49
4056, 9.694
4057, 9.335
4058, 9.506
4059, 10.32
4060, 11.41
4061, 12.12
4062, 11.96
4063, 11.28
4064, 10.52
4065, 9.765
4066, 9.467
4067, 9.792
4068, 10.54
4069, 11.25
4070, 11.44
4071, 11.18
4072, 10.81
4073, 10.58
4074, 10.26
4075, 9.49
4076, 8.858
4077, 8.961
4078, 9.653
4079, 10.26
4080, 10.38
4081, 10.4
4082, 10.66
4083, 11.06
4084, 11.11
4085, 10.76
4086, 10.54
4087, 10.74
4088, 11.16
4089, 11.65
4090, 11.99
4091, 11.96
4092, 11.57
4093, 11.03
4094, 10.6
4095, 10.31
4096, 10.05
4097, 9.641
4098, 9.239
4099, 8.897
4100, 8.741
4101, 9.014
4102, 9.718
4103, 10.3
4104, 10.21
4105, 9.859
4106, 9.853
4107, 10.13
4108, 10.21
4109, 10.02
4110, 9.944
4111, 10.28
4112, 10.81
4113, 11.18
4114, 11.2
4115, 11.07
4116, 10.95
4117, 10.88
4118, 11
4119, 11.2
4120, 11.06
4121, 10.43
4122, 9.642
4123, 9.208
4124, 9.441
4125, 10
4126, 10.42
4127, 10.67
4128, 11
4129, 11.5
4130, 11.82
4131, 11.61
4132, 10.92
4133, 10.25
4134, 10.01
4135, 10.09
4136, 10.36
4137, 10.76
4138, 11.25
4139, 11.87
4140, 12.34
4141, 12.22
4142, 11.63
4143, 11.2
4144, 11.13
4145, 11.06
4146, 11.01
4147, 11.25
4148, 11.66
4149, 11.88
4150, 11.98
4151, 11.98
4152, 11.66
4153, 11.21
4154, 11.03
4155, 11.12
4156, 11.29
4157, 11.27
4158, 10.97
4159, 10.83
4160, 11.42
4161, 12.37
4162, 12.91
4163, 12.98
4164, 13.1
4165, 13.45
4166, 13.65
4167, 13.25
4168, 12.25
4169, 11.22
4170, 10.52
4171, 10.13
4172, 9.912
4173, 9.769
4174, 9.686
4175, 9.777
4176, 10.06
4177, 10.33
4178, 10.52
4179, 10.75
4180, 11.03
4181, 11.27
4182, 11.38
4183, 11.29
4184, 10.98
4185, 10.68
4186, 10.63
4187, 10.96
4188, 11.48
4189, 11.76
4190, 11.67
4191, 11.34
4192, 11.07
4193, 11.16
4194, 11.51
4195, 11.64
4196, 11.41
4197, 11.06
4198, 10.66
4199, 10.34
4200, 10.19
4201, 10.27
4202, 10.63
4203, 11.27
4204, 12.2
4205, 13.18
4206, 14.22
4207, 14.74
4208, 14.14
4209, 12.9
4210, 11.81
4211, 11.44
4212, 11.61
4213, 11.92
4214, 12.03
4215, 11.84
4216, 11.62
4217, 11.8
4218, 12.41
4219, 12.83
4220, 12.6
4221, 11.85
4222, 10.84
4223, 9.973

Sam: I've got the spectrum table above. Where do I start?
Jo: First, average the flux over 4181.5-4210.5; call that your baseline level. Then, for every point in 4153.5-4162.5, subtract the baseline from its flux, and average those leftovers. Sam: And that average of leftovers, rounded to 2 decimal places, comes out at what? -0.14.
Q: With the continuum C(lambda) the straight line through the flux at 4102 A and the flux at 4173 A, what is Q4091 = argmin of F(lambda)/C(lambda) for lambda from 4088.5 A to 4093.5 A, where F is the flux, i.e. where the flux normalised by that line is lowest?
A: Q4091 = 4093 A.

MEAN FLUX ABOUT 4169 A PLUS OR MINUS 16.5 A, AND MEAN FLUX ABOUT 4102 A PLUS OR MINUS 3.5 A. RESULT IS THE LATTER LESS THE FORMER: -1.8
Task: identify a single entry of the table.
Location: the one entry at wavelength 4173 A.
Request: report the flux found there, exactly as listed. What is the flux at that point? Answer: 9.769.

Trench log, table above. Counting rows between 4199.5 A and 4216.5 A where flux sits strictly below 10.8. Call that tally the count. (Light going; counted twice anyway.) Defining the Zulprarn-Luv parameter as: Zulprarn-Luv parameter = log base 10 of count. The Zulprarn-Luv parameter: 0.48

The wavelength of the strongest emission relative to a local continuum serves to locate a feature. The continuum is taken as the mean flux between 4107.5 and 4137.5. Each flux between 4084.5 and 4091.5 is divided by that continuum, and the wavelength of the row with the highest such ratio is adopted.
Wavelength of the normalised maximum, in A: 4090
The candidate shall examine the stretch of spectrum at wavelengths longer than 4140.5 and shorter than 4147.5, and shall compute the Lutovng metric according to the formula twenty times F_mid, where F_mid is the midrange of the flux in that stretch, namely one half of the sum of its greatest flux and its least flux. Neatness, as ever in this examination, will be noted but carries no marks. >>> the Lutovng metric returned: 232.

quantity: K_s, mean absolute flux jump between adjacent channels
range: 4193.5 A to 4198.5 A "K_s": 0.28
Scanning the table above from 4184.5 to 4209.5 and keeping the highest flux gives 14.74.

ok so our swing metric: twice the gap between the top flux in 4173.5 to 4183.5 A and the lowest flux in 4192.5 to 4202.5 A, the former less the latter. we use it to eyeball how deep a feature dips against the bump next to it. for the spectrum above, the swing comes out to 2.4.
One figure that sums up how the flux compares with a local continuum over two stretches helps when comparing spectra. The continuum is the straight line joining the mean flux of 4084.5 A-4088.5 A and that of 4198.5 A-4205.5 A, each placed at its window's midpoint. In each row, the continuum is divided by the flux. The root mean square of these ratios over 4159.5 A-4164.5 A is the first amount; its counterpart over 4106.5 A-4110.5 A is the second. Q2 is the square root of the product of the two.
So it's 0.98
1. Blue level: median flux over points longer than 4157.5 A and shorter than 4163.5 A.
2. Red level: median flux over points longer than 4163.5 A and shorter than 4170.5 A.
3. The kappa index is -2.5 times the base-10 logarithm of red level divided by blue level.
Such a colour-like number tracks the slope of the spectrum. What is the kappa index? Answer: -0.10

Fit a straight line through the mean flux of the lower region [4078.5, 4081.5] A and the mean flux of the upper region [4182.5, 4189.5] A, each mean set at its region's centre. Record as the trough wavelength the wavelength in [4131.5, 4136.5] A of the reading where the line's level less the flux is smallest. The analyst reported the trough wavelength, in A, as 4132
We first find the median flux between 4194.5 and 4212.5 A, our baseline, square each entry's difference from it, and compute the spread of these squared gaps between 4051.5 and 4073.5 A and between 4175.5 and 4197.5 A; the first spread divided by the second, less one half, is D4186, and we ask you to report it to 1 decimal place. 2.4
